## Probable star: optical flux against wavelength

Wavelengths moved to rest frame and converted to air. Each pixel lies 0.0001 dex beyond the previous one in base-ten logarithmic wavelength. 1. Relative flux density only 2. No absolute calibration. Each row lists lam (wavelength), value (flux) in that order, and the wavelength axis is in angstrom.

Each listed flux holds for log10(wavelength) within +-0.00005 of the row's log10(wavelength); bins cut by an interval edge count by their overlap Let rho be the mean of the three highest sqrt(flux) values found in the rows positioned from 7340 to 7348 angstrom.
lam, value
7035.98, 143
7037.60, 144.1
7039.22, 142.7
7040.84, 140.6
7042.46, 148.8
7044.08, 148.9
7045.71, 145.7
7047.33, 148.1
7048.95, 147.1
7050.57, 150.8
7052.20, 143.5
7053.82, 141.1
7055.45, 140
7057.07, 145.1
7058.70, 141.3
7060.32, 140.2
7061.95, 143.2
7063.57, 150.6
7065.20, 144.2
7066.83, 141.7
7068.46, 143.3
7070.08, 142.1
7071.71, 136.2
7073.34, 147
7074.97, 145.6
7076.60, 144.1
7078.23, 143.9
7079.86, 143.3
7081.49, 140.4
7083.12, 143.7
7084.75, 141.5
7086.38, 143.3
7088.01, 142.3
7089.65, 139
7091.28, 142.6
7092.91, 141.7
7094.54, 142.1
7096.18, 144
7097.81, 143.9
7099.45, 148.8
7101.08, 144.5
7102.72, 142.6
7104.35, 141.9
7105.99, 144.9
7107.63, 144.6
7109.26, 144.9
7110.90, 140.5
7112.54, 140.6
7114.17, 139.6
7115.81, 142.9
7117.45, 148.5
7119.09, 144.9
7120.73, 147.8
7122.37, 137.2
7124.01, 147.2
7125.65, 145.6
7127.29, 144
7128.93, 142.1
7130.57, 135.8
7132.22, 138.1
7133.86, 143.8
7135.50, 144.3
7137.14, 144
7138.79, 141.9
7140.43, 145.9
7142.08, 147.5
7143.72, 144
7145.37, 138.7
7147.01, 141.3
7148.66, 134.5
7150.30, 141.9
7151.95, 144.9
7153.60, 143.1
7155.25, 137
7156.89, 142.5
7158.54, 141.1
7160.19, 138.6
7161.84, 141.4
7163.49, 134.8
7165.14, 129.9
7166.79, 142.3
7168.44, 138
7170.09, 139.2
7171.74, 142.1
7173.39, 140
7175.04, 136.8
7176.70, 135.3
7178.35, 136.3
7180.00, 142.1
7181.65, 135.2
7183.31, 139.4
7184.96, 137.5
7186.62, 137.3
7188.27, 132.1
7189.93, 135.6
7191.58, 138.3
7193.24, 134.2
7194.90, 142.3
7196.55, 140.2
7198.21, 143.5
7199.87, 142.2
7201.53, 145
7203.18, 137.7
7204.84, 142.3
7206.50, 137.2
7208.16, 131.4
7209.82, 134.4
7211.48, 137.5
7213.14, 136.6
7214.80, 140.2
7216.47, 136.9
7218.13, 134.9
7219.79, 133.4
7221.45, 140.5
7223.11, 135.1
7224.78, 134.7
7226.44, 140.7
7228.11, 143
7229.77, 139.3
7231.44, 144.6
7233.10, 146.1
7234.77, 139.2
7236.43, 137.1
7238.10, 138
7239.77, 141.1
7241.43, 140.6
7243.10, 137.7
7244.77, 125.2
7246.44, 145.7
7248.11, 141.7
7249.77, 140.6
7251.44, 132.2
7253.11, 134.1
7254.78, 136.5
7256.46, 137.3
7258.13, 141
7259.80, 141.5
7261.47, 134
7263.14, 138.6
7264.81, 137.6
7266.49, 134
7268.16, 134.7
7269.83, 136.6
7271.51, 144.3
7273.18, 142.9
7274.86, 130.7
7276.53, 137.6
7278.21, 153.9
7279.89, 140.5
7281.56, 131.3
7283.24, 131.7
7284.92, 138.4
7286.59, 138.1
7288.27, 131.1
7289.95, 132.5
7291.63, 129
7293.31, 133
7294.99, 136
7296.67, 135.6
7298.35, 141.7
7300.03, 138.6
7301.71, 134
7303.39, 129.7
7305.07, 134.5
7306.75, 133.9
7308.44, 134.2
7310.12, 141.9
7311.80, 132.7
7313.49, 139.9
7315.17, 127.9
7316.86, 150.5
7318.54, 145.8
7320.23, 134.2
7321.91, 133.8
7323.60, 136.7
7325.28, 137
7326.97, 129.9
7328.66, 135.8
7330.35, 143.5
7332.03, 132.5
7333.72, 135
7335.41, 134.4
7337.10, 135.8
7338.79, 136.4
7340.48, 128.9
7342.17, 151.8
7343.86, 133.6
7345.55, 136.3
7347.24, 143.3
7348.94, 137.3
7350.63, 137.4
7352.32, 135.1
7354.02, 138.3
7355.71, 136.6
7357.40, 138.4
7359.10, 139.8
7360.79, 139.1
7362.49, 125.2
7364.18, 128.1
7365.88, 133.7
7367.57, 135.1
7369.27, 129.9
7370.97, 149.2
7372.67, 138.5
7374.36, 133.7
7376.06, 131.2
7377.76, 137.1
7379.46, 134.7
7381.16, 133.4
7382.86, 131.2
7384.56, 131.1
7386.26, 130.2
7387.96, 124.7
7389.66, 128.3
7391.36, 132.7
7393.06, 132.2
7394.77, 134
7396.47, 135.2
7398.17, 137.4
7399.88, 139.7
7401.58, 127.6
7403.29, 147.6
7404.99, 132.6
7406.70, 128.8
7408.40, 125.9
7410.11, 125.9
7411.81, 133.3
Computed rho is 12.0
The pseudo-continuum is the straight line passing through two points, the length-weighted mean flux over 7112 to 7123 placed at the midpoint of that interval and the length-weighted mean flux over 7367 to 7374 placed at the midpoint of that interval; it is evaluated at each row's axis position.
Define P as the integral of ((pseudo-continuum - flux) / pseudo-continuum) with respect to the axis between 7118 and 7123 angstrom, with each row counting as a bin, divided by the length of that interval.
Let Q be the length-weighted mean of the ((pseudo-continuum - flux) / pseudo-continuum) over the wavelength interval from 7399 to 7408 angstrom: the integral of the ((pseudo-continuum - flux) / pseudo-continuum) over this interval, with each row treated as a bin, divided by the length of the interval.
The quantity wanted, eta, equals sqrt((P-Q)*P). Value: 0.0096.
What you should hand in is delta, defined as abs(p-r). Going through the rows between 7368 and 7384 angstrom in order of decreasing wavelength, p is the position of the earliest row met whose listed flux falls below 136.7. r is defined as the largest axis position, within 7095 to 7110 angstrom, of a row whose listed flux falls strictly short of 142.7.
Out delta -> 278.5 angstrom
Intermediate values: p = 7382.86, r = 7104.35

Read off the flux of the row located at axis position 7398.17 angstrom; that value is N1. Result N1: 137.4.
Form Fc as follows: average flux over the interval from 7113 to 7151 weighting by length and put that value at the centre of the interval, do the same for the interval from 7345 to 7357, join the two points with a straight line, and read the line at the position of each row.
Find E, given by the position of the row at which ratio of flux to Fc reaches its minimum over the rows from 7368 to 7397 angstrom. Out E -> 7387.96 angstrom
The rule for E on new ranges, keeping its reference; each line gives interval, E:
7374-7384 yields 7376.06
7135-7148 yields 7145.37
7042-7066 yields 7055.45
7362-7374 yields 7362.49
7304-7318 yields 7315.17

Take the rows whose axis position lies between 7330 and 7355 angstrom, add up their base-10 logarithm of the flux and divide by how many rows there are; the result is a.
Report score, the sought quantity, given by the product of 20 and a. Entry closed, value 42.75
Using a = 2.14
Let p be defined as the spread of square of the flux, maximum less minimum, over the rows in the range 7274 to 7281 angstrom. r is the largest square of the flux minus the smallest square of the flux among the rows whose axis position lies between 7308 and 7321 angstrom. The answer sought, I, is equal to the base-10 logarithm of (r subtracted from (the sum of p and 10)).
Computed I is 2.51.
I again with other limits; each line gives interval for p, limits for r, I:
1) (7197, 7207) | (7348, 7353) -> 3.20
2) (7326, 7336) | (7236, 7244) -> 3.42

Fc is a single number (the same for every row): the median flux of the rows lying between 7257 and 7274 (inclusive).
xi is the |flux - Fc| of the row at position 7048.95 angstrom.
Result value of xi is 9.0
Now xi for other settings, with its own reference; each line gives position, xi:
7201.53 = 6.9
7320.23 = 3.9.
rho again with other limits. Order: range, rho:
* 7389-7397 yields 11.6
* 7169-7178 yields 11.9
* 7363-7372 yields 11.8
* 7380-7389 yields 11.5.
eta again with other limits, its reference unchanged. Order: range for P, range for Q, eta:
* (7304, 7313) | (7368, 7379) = 0.0215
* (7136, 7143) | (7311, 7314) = 0.0226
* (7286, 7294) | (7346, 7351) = 0.0537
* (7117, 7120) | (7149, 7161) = 0.0274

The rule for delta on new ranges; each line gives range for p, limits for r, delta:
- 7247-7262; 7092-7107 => 157.1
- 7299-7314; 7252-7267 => 45.3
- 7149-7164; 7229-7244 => 79.6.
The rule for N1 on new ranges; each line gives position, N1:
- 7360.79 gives 139.1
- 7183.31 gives 139.4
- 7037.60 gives 144.1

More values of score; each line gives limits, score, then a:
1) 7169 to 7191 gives 42.77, 2.14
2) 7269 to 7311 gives 42.69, 2.13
